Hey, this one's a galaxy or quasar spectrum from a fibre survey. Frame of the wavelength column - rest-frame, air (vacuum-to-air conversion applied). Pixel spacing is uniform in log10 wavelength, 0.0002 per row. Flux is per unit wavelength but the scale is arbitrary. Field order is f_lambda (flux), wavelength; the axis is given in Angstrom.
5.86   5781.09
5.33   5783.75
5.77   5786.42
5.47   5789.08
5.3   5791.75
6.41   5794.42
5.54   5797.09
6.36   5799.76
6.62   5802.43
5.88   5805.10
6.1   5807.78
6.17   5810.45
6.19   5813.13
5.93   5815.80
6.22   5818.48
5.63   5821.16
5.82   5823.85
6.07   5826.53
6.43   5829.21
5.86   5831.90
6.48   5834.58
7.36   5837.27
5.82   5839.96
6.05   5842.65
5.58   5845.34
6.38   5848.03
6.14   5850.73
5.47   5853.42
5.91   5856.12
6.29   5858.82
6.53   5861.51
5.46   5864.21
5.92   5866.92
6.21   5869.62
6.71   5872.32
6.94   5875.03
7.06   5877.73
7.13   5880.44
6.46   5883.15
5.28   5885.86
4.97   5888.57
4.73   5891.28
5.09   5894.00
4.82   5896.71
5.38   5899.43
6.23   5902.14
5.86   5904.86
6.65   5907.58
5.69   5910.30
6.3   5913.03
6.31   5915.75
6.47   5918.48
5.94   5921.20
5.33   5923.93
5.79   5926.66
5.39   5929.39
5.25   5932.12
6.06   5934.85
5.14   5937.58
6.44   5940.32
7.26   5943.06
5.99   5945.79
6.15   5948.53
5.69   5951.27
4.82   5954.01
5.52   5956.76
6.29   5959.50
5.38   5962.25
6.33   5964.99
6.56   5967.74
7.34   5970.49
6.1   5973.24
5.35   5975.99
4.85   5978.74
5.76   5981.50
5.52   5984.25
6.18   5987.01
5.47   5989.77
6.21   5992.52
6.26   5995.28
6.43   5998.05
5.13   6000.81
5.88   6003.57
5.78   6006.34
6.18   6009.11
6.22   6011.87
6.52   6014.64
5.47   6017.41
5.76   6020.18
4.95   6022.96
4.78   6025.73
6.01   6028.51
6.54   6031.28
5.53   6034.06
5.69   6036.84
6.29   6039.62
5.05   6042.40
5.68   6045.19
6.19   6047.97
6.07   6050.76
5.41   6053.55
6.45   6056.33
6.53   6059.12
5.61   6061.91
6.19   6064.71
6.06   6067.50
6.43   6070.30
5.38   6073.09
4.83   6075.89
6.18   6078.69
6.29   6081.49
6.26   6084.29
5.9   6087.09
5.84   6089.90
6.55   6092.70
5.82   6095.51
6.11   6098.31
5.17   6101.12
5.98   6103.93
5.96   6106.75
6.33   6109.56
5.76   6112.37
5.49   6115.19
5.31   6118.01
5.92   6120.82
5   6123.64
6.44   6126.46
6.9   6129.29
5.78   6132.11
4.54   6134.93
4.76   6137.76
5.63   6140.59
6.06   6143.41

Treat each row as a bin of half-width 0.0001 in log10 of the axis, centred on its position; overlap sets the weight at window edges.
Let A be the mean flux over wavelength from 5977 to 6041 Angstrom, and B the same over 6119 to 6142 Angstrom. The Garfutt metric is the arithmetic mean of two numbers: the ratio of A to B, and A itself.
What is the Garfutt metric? 3.42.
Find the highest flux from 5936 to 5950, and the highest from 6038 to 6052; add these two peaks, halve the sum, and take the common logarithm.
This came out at 0.831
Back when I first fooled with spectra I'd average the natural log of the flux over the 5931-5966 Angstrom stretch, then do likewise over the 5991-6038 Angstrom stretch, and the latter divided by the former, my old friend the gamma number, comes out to 1.00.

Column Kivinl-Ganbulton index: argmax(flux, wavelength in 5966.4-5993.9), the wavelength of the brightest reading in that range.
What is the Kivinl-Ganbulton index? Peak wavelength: 5970.49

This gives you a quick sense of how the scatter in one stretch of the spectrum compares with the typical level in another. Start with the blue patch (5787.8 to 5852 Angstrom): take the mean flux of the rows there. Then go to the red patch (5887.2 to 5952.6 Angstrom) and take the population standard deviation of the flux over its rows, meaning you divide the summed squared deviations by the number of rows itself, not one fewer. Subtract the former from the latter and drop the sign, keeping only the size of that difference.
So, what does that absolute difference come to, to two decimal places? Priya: 5.45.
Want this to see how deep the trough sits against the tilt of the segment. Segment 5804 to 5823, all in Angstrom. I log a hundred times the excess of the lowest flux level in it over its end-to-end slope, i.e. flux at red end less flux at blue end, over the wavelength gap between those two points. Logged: 565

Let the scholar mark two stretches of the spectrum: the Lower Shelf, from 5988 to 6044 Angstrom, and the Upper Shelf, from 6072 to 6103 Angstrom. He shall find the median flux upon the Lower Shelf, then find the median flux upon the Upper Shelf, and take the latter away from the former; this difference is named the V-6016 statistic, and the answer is -0.07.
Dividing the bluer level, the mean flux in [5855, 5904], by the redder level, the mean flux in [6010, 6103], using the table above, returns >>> 1.01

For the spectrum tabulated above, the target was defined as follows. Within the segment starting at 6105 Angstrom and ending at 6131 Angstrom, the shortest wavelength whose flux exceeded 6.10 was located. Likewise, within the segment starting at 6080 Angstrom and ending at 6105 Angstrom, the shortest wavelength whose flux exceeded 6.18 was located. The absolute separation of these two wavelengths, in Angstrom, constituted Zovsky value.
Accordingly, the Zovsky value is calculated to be 28.1 Angstrom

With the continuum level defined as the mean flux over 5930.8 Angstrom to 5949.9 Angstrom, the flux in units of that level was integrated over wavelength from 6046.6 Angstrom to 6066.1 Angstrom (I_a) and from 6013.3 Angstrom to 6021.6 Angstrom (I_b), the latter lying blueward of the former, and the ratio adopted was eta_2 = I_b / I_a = 0.4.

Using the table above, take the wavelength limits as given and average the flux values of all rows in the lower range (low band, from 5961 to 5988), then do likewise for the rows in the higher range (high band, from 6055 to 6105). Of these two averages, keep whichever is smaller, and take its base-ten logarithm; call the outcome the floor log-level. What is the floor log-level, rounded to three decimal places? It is 0.774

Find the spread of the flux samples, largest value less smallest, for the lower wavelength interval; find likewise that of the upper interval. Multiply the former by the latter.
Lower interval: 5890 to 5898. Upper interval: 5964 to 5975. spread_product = 0.4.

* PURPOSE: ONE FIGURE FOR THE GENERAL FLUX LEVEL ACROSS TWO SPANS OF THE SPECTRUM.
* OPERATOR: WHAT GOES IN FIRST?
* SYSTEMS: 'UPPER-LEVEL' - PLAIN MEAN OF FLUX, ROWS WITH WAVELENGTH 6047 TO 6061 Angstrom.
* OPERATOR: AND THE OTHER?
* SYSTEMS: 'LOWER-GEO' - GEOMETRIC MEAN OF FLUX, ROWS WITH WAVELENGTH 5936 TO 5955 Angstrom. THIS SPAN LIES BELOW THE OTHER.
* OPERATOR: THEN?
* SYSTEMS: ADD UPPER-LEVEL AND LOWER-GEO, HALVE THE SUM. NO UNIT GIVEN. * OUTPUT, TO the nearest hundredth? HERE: 6.00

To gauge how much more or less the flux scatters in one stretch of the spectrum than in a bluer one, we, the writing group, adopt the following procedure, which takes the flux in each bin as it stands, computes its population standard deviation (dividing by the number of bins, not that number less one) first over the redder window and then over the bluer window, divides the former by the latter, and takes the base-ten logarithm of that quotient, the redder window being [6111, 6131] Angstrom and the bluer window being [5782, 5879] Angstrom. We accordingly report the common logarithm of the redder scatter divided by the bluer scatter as 0.10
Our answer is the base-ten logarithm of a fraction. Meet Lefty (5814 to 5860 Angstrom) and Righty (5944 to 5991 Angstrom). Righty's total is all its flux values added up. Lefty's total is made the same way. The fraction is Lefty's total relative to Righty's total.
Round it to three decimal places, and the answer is 0.018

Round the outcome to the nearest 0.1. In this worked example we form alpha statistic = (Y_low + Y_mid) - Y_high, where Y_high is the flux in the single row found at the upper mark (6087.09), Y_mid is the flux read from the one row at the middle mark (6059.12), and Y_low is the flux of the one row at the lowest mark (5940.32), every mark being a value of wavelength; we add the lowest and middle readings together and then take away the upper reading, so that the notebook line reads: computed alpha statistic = 7.1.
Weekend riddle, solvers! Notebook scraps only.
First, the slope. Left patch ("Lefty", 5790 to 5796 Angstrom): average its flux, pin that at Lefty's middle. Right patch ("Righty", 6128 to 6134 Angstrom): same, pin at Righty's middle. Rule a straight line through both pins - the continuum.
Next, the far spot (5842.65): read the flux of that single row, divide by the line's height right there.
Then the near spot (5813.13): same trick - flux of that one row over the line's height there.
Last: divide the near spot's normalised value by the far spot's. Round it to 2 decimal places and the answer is 1.03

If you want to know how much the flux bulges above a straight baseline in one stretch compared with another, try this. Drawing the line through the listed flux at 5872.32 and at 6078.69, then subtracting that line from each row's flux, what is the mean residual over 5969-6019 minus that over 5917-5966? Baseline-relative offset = 0.2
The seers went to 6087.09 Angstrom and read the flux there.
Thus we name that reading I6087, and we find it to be 5.9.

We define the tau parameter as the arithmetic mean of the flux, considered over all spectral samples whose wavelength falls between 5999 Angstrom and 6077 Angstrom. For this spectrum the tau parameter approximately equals 5.81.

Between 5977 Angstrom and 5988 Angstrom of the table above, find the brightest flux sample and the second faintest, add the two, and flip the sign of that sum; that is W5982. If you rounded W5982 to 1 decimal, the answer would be -11.7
